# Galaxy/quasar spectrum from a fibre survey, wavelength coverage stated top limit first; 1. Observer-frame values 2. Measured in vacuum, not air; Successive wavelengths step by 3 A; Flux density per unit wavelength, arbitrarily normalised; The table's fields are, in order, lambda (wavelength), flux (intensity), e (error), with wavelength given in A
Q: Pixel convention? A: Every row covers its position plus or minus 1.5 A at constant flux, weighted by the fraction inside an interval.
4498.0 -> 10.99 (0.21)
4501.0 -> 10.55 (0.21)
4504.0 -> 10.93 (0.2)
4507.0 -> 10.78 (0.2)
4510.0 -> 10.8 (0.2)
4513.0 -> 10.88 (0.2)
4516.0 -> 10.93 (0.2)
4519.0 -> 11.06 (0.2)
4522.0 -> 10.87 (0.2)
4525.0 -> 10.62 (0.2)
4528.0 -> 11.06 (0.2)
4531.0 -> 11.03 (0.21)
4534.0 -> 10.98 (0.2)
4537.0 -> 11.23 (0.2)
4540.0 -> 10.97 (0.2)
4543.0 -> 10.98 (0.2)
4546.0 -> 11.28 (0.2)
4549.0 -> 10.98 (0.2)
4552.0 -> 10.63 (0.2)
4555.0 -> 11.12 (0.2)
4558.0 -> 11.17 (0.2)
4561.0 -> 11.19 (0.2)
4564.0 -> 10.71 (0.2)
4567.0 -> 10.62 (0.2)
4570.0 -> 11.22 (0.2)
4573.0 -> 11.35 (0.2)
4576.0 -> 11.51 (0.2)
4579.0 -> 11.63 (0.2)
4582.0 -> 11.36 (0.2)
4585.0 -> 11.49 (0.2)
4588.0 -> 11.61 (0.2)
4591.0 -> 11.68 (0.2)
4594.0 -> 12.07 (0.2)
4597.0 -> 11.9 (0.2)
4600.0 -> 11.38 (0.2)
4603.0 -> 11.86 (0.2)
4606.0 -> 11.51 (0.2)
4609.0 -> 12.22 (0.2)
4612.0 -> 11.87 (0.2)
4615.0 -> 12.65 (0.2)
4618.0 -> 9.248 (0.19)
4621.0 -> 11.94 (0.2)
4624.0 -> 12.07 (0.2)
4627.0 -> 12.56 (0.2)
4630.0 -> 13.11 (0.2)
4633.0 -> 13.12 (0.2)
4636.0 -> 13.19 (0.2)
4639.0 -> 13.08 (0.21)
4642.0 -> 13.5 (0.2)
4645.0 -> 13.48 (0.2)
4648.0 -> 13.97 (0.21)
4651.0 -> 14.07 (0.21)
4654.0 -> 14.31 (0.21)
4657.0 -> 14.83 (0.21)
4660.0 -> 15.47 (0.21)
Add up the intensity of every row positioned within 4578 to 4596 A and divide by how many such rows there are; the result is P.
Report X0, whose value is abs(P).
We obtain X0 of 11.64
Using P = 11.64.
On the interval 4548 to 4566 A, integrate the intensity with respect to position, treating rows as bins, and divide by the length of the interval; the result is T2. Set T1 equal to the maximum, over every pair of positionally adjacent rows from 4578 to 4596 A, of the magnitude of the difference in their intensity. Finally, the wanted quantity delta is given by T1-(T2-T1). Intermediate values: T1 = 0.39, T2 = 11.0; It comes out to -10.2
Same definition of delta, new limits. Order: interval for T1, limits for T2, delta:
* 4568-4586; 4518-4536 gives -10.4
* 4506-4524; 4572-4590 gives -11.1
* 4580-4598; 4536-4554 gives -10.2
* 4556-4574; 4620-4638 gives -11.5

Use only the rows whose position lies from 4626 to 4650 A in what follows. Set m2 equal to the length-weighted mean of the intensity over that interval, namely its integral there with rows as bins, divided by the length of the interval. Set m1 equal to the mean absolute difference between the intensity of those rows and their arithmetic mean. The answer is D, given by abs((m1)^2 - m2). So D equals 13.2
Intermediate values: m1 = 0.30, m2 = 13.3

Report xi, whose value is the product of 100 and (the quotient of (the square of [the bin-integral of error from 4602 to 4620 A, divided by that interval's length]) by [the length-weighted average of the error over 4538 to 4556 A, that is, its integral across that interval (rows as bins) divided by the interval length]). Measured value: 19.7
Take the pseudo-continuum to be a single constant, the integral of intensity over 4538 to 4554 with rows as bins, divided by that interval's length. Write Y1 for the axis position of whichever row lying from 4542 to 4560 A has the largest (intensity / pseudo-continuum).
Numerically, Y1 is 4546.0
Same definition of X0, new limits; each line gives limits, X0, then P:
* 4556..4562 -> 11.18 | 11.18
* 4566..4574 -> 11.06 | 11.06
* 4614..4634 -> 12.10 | 12.10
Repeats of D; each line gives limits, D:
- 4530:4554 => 11.0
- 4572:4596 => 11.6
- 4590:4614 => 11.8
